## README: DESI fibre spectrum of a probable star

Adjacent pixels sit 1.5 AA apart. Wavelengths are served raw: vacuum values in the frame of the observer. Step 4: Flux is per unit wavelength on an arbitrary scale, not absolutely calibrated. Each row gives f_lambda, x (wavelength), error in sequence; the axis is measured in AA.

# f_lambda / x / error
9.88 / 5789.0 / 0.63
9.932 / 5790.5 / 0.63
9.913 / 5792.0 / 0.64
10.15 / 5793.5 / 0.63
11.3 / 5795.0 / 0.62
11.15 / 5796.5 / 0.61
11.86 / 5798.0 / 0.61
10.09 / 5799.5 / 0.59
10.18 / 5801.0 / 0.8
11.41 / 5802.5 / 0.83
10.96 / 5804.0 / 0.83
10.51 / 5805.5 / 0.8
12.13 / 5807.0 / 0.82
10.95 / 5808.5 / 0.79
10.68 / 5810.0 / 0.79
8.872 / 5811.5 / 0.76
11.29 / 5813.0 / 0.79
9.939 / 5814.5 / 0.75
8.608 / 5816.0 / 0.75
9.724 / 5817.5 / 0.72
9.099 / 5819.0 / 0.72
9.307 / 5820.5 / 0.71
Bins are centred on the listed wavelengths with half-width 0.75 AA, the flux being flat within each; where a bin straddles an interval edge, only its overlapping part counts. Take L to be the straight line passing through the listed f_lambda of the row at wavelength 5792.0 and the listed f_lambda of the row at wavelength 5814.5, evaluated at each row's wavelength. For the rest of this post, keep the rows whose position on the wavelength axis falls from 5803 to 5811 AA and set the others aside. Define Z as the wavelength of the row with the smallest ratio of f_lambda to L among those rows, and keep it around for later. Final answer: 5805.5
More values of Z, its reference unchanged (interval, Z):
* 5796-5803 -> 5799.5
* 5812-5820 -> 5816.0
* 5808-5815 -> 5811.5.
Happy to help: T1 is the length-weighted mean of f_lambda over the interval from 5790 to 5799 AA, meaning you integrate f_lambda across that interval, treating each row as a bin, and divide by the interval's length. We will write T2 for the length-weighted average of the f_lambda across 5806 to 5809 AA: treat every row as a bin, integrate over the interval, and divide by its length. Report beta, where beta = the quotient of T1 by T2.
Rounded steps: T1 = 10.7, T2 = 11.5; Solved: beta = 0.93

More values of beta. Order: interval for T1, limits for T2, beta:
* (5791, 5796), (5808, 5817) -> 1.04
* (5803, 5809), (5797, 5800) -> 1.01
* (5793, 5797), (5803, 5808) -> 0.97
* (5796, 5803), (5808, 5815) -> 1.06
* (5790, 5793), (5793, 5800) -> 0.91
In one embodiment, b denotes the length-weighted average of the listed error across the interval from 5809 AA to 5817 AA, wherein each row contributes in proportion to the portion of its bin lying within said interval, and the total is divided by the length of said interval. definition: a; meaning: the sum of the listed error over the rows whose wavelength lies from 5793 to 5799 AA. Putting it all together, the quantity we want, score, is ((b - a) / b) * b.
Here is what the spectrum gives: -1.7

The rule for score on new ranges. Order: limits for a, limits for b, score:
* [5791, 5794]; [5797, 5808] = -0.5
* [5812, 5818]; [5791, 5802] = -2.4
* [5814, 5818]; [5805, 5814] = -1.4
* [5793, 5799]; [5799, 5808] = -1.7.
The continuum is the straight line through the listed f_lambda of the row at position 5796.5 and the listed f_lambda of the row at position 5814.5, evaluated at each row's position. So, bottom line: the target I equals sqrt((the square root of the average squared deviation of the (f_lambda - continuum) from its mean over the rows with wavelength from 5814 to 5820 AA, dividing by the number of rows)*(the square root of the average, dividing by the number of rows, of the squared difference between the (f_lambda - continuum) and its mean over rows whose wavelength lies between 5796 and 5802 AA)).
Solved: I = 0.57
